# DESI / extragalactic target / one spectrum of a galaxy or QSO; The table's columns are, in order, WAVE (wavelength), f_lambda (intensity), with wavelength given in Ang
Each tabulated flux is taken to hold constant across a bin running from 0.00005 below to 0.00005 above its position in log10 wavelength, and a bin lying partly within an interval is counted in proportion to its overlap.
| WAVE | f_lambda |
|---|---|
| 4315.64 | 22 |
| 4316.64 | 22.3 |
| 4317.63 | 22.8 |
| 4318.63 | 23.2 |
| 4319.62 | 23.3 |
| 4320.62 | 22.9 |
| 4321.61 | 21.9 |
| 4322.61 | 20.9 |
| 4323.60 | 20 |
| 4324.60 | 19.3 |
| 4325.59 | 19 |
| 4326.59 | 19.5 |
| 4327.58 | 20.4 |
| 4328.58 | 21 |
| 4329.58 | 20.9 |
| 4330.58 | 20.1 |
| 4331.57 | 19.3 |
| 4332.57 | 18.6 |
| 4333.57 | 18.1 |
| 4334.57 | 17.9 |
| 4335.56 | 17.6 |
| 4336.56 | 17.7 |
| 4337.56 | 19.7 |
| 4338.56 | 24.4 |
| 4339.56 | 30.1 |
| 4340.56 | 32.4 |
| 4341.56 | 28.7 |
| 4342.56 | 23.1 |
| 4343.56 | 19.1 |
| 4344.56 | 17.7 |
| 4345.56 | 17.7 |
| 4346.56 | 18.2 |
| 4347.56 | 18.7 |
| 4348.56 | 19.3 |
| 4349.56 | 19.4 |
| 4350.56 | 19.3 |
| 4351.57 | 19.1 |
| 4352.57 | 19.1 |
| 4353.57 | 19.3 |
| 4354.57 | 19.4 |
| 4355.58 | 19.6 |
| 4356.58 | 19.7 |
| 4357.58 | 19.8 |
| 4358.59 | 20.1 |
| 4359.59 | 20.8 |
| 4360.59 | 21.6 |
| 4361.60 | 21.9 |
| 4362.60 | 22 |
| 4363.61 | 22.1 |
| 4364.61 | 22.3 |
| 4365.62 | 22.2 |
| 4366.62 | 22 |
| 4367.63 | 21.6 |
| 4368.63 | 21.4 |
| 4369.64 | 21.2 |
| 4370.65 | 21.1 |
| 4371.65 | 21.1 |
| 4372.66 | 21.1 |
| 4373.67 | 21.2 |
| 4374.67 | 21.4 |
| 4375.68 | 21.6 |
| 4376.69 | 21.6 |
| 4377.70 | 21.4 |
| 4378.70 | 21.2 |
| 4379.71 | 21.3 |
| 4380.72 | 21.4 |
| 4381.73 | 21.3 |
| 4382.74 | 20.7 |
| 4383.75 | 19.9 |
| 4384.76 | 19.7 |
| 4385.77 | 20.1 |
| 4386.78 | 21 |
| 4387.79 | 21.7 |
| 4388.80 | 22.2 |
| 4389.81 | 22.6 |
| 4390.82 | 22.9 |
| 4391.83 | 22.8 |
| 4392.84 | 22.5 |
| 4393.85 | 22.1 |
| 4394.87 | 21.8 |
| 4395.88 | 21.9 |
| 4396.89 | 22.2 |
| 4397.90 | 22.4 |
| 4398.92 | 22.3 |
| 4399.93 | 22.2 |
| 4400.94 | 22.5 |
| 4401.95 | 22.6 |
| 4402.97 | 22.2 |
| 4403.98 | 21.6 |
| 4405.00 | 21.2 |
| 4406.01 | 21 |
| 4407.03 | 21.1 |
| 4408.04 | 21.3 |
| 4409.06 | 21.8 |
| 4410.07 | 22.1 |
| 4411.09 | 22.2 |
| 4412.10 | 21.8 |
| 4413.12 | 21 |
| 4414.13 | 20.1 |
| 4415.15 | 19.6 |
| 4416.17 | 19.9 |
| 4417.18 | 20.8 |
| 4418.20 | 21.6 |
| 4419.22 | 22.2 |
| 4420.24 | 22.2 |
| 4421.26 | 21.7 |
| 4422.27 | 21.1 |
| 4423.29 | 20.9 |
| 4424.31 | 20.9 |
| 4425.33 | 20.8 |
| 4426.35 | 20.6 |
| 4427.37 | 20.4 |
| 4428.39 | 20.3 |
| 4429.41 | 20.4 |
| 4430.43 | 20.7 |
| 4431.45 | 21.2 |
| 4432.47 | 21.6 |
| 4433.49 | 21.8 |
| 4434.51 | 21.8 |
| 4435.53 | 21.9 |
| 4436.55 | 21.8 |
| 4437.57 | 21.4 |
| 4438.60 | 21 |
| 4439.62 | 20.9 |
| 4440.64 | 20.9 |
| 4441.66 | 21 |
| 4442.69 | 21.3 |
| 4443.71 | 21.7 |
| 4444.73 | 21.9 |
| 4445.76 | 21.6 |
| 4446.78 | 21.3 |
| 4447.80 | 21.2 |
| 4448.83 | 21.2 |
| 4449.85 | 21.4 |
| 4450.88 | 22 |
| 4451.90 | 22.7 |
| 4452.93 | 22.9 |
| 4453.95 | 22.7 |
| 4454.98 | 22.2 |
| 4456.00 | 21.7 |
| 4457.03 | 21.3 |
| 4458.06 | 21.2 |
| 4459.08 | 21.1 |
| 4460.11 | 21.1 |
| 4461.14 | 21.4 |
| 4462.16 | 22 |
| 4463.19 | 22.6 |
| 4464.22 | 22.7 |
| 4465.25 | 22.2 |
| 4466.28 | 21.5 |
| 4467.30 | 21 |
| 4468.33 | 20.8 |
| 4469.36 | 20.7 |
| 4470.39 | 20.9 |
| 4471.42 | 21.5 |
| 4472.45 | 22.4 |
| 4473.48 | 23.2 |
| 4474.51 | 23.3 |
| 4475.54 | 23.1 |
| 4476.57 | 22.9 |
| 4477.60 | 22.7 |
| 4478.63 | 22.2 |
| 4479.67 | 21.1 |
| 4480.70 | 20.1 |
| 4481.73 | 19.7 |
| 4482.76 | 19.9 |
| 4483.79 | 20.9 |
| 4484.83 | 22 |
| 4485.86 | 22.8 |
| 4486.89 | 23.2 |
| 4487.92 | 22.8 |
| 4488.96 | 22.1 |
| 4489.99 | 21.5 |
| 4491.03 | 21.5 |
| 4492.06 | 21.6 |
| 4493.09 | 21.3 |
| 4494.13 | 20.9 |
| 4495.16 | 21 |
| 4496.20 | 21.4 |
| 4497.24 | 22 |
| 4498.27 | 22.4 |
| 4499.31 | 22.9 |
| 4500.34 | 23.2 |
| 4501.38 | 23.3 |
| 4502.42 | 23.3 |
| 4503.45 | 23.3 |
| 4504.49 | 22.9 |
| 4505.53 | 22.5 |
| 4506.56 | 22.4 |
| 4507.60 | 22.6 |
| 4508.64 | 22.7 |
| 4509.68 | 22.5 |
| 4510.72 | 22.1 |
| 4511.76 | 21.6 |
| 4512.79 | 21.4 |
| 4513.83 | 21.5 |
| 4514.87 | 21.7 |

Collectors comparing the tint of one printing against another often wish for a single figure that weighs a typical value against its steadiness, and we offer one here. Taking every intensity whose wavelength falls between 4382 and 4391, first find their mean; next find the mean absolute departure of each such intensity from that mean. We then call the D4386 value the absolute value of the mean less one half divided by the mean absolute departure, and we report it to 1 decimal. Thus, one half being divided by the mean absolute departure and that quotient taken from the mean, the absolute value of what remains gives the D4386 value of 20.7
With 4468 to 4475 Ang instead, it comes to 21.3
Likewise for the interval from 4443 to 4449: 19.5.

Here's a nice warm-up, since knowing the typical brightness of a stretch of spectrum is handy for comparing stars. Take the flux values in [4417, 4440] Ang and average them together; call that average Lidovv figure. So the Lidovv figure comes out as 21.2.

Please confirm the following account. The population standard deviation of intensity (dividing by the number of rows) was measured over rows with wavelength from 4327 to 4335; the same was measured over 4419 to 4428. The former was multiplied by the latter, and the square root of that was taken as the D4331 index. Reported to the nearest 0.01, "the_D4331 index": 0.86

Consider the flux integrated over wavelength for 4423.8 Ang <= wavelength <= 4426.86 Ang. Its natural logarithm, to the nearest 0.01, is 4.15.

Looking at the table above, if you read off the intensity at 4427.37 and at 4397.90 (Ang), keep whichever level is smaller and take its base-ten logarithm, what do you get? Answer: 1.31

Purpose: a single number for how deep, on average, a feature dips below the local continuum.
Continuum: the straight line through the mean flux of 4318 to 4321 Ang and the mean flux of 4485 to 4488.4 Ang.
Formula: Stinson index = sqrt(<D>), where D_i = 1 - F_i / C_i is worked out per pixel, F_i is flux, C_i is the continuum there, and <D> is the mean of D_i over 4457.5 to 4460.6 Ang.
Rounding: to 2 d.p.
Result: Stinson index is 0.28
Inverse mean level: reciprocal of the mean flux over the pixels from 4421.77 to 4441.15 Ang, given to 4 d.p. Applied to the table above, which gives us 0.0475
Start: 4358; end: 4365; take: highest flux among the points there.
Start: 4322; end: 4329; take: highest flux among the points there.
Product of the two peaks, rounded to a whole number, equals 468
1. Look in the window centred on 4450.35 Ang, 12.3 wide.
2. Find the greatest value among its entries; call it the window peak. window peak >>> 22.9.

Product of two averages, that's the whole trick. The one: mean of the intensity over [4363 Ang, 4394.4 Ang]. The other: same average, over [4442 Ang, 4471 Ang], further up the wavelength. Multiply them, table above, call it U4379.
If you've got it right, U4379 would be 466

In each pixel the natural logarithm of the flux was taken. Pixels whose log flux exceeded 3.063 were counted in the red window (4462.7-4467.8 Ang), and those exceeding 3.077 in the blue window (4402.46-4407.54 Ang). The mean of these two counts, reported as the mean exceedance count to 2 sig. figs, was 2.5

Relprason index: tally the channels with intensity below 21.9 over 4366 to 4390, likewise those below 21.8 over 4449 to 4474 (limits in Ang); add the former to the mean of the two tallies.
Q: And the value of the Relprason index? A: 38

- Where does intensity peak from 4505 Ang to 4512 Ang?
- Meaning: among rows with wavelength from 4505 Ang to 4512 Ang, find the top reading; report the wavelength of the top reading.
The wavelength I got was 4508.64 Ang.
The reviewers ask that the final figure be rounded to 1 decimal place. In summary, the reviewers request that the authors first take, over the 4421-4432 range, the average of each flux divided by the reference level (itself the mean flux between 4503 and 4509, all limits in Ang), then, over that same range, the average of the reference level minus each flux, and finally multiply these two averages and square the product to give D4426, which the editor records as 3.1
